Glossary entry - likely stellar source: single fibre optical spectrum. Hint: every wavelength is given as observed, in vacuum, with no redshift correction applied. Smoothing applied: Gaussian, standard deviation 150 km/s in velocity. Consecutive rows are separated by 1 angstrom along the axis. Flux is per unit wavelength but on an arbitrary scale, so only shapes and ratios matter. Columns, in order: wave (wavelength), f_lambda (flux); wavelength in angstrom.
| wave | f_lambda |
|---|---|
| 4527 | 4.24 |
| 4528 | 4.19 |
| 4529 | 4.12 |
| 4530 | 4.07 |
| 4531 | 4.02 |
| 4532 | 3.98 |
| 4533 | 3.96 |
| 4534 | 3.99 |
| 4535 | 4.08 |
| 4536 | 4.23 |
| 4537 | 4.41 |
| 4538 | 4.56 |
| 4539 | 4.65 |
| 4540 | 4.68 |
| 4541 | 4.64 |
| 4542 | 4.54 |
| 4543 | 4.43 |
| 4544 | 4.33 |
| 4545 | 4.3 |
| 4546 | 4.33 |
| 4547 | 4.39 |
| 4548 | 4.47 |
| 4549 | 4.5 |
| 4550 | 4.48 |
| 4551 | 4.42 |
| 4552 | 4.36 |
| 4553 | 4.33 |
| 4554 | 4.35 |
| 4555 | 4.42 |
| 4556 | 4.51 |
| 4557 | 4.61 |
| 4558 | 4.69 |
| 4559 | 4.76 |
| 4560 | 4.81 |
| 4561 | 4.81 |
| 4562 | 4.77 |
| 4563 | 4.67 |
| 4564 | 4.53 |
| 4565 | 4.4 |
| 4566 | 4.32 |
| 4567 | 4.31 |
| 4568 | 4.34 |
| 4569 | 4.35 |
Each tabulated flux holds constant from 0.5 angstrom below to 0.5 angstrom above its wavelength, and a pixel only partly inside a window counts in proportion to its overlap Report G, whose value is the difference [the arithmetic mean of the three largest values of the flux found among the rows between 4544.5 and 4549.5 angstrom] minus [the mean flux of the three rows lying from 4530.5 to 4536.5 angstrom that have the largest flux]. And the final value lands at 0.3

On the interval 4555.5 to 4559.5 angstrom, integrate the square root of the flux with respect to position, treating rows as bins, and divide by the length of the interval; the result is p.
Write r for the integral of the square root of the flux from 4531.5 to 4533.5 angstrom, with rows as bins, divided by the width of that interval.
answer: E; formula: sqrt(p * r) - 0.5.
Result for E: 1.57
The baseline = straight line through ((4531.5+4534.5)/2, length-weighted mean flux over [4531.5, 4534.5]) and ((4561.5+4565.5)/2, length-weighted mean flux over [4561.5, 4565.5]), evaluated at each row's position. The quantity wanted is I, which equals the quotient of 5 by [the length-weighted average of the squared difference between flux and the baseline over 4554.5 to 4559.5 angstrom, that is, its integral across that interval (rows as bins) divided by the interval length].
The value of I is 182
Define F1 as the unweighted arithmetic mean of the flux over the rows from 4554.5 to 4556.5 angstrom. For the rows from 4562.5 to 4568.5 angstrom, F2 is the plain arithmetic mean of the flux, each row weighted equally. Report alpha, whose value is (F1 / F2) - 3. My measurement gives -1.99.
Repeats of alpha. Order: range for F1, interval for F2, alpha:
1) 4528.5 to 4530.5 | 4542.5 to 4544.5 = -2.07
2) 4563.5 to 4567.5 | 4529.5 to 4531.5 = -1.91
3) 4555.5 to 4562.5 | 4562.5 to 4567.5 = -1.94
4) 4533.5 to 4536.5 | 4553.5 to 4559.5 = -2.10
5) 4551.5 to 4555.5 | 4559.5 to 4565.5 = -2.06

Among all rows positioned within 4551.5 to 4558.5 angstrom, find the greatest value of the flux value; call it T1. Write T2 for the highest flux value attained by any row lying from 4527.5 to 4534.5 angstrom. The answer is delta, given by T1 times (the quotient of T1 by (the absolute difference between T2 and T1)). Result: 44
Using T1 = 4.69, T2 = 4.19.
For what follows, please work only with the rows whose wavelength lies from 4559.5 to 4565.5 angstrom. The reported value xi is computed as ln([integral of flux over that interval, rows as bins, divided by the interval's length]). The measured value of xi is 1.54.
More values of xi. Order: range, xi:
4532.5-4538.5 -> 1.44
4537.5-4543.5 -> 1.52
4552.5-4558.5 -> 1.50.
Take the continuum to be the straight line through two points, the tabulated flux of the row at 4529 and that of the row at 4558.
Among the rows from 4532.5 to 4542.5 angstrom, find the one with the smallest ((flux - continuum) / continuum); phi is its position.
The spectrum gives 4533 angstrom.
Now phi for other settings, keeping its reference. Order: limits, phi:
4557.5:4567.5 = 4567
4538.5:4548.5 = 4545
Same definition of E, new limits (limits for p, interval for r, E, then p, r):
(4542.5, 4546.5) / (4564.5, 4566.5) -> 1.59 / 2.09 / 2.09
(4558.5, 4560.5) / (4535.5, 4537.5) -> 1.63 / 2.19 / 2.08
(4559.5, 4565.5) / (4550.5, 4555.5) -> 1.63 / 2.16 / 2.09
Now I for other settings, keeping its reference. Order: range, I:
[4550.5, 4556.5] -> 1846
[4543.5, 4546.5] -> 468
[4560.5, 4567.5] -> 86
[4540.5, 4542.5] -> 25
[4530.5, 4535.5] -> 2110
